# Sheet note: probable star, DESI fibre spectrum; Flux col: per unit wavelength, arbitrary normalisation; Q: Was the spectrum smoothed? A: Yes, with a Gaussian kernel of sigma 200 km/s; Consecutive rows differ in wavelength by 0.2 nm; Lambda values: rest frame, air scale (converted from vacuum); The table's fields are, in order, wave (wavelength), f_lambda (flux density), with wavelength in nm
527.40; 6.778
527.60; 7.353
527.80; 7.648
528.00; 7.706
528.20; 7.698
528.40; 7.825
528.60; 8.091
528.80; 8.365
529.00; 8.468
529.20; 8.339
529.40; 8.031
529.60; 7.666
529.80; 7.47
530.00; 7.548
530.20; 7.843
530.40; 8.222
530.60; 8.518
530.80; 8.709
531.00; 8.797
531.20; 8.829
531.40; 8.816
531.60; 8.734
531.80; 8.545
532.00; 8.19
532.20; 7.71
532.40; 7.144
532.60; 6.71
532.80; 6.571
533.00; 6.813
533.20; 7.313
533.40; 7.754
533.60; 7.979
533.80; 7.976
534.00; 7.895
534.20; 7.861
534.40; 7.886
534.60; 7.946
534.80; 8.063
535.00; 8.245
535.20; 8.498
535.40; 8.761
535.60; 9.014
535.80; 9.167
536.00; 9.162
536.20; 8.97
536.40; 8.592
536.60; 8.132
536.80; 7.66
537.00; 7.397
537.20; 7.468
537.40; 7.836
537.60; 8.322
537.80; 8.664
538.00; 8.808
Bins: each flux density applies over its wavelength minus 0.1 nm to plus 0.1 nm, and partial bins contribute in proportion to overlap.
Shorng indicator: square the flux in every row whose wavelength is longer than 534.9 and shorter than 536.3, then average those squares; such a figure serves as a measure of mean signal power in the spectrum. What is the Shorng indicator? 78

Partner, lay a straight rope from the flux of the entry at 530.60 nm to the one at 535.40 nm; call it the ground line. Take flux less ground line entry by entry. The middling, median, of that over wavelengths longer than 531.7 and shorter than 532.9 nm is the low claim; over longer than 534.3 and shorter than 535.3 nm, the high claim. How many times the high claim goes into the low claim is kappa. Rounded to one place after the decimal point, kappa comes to 1.8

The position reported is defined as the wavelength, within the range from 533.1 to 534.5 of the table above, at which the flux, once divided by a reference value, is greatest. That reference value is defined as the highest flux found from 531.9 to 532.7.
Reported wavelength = 533.60 nm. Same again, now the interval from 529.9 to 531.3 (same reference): 531.20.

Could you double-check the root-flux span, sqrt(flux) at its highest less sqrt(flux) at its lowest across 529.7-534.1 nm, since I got 0.41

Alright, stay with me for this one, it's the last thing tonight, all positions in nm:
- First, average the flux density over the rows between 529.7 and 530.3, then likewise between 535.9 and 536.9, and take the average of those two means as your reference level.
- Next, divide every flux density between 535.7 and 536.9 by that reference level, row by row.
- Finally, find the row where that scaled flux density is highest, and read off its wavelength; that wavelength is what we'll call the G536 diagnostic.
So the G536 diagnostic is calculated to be 535.80 nm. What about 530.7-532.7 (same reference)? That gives 531.20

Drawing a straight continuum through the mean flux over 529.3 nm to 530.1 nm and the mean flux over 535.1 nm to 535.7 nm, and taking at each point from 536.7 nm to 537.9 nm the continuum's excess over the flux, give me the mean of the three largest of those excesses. 1.6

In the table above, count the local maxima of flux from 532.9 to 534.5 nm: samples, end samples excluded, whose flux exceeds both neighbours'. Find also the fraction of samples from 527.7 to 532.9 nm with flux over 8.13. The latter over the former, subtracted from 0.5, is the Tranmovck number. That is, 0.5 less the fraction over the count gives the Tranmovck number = 0.0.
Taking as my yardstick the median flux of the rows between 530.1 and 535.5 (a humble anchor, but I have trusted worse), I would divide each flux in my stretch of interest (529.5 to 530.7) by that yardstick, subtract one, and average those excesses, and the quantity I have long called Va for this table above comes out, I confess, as -0.013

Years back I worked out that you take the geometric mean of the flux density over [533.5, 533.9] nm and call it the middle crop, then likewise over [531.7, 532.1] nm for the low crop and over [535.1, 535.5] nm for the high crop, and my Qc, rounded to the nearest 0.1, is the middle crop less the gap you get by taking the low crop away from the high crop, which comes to 7.7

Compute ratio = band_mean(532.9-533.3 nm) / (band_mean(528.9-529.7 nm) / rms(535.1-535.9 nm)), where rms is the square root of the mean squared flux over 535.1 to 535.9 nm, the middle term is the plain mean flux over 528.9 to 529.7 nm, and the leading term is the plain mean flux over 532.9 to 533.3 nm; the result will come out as 7.7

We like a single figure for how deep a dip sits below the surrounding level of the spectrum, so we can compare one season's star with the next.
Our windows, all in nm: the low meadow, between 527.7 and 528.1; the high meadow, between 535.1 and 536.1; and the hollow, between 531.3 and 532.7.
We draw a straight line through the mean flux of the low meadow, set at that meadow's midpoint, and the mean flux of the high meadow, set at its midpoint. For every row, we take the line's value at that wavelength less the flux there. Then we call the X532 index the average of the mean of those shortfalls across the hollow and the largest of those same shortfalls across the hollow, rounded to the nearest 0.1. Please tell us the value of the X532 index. 1.0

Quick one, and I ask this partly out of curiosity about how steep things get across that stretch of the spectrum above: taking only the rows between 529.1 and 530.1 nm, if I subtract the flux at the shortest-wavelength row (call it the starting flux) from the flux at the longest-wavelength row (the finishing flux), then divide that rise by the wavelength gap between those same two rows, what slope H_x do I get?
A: -1.0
